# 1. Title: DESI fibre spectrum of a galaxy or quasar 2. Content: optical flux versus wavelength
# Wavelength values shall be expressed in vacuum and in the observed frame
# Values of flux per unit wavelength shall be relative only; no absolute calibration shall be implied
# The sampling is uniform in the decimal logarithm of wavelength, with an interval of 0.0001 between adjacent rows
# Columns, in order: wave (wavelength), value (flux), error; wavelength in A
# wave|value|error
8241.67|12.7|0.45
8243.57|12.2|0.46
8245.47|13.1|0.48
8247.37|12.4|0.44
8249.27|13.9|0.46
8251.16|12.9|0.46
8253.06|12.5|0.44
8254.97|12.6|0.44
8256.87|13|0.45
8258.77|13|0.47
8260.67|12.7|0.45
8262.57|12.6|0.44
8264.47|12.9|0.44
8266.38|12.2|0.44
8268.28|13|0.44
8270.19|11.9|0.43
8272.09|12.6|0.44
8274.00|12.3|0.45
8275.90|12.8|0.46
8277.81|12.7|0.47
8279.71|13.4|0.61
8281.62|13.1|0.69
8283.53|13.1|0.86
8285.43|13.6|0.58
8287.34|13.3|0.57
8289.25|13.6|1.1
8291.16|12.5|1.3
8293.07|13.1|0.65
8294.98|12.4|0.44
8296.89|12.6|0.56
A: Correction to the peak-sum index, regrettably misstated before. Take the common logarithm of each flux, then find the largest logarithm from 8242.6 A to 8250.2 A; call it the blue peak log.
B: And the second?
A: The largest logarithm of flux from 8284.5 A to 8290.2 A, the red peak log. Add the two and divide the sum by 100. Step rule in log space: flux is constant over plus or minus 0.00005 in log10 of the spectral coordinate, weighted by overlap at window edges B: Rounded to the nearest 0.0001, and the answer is 0.0228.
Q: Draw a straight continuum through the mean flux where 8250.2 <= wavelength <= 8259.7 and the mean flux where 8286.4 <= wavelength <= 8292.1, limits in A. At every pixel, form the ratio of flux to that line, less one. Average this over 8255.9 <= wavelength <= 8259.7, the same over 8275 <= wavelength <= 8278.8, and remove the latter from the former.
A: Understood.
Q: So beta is 0.03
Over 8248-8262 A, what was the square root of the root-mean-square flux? 3.60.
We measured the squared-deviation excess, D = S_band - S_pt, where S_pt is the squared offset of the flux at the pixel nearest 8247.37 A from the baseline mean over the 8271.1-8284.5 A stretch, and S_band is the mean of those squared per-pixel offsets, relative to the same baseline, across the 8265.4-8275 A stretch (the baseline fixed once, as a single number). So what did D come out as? 0.14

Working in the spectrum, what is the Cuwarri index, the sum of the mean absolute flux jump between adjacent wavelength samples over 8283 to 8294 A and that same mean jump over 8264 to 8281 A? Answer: 1.17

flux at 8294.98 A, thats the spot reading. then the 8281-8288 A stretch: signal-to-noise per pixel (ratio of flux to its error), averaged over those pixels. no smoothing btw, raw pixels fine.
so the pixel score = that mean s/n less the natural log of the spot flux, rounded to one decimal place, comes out 17.7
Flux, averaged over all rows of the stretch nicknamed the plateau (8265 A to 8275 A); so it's 12.4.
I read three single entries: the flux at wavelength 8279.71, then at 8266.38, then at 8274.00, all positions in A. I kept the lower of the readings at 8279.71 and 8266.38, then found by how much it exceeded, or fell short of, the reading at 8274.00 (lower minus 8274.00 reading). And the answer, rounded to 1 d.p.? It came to -0.1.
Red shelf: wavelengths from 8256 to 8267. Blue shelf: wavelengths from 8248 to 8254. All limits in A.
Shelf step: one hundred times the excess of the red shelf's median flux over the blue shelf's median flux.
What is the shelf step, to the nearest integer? -10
